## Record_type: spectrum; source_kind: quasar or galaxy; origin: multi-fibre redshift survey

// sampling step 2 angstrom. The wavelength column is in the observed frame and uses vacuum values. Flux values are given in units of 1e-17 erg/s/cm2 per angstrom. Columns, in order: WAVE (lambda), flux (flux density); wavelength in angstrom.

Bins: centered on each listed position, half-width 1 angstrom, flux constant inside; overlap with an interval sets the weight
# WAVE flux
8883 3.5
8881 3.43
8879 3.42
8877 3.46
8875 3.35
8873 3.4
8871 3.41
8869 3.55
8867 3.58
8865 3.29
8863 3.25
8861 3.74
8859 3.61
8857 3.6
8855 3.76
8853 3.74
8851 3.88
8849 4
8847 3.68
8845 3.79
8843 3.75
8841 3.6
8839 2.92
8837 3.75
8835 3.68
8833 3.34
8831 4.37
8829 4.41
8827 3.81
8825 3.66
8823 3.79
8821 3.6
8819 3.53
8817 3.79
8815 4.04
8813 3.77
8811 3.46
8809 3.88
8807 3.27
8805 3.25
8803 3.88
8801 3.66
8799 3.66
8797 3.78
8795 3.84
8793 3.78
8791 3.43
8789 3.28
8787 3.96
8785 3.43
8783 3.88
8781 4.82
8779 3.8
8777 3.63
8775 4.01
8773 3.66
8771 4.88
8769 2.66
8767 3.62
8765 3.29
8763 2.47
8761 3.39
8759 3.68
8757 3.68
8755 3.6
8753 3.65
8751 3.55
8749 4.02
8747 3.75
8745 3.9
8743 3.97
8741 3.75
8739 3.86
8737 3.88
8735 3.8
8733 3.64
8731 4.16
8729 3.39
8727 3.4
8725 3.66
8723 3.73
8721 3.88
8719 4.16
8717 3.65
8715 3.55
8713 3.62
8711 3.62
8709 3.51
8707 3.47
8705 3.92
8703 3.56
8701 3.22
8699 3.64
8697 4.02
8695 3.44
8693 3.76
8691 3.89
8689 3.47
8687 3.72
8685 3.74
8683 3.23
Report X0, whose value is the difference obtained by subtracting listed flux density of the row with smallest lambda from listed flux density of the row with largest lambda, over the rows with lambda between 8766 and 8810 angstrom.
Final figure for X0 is 0.3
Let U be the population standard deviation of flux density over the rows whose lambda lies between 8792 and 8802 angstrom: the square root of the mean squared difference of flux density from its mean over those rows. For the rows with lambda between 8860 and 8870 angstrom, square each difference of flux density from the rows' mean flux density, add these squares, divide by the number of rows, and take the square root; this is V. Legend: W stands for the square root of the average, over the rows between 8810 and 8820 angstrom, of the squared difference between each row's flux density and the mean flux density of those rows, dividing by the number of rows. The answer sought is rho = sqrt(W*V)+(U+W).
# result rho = 0.5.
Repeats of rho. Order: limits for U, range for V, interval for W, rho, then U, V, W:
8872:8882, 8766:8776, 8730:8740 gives 0.6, 0.04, 0.72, 0.17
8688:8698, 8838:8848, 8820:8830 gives 0.8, 0.23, 0.32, 0.29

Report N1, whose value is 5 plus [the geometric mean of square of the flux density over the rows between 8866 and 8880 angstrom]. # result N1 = 16.9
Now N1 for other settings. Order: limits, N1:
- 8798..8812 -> 17.8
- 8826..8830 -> 21.8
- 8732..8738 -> 19.2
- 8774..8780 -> 19.5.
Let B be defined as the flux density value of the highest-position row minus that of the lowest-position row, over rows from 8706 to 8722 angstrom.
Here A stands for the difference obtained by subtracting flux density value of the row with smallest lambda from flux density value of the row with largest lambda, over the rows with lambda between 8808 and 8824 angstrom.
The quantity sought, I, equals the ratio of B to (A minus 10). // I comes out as -0.04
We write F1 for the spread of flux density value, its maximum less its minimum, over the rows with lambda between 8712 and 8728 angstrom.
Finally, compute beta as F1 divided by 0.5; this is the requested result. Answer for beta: 1.5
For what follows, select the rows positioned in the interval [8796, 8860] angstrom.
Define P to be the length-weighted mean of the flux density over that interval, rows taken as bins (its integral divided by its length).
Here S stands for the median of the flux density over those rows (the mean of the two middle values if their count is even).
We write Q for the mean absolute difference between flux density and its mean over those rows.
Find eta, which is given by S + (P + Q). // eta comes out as 7.65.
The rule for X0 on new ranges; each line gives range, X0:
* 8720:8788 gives 0.1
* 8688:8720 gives 0.7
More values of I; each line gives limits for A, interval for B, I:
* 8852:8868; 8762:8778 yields -0.11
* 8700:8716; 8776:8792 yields 0.02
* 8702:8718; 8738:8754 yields 0.02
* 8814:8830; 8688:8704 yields -0.01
